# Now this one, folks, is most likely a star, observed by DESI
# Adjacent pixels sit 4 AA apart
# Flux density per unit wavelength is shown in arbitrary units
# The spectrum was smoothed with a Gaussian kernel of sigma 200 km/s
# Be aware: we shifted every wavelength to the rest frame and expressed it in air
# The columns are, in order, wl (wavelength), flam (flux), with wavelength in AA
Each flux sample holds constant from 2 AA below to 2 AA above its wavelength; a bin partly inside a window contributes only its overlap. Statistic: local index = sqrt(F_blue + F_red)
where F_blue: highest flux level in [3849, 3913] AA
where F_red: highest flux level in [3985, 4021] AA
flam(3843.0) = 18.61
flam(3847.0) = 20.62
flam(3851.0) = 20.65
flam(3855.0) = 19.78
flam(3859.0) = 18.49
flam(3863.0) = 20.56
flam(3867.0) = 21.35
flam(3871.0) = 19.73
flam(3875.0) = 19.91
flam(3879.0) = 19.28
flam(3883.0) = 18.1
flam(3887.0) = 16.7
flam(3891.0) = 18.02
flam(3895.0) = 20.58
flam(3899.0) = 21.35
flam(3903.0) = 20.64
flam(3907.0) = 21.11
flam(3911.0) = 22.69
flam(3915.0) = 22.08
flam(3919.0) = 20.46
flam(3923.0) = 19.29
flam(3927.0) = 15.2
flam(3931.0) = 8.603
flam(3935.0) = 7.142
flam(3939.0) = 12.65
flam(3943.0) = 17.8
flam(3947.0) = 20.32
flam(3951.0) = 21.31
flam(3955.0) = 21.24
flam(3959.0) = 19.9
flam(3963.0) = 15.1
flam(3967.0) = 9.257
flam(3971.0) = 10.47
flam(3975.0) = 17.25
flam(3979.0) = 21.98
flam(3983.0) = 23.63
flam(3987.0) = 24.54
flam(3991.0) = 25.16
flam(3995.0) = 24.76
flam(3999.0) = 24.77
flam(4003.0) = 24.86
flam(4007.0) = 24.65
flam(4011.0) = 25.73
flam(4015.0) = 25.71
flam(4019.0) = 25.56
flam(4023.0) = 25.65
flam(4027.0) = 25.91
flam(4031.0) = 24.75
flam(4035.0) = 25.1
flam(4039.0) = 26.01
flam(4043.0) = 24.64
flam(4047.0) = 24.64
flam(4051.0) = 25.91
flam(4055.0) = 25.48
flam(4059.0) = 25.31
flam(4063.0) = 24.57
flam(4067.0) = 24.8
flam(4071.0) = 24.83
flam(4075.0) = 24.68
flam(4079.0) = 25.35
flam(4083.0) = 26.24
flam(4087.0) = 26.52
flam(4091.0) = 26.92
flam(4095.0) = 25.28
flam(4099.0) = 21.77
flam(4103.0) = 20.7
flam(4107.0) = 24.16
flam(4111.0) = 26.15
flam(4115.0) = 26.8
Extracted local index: 6.96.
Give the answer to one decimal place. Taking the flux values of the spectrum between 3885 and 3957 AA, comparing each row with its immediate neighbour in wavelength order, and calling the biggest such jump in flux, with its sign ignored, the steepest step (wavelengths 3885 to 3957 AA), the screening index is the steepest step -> 6.6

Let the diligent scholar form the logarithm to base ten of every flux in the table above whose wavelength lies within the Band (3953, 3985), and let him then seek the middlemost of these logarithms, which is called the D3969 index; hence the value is 1.27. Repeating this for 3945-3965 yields 1.31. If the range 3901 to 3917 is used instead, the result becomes 1.33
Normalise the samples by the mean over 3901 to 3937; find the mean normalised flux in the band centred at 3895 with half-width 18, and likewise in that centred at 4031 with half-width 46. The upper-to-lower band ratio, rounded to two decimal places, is 1.27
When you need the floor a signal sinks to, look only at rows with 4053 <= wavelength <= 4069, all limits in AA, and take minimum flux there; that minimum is 24.57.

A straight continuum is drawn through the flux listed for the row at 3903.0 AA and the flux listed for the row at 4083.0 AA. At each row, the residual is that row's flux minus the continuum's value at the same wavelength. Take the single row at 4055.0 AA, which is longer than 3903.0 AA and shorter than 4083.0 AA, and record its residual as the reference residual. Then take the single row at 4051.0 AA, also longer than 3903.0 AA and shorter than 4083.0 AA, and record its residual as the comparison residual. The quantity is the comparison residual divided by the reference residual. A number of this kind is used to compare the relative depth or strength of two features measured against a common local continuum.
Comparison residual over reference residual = 6.0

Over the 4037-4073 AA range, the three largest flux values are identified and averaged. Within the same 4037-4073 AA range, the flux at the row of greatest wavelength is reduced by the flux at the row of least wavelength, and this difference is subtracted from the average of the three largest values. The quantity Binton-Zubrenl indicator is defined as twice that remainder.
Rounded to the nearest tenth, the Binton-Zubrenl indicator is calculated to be 54.0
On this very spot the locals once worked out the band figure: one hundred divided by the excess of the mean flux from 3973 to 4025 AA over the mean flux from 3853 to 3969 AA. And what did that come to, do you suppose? 17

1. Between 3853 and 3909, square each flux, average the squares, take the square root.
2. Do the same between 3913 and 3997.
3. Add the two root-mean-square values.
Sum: 38.6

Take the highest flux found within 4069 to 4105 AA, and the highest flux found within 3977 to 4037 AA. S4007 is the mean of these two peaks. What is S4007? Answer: 26.4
